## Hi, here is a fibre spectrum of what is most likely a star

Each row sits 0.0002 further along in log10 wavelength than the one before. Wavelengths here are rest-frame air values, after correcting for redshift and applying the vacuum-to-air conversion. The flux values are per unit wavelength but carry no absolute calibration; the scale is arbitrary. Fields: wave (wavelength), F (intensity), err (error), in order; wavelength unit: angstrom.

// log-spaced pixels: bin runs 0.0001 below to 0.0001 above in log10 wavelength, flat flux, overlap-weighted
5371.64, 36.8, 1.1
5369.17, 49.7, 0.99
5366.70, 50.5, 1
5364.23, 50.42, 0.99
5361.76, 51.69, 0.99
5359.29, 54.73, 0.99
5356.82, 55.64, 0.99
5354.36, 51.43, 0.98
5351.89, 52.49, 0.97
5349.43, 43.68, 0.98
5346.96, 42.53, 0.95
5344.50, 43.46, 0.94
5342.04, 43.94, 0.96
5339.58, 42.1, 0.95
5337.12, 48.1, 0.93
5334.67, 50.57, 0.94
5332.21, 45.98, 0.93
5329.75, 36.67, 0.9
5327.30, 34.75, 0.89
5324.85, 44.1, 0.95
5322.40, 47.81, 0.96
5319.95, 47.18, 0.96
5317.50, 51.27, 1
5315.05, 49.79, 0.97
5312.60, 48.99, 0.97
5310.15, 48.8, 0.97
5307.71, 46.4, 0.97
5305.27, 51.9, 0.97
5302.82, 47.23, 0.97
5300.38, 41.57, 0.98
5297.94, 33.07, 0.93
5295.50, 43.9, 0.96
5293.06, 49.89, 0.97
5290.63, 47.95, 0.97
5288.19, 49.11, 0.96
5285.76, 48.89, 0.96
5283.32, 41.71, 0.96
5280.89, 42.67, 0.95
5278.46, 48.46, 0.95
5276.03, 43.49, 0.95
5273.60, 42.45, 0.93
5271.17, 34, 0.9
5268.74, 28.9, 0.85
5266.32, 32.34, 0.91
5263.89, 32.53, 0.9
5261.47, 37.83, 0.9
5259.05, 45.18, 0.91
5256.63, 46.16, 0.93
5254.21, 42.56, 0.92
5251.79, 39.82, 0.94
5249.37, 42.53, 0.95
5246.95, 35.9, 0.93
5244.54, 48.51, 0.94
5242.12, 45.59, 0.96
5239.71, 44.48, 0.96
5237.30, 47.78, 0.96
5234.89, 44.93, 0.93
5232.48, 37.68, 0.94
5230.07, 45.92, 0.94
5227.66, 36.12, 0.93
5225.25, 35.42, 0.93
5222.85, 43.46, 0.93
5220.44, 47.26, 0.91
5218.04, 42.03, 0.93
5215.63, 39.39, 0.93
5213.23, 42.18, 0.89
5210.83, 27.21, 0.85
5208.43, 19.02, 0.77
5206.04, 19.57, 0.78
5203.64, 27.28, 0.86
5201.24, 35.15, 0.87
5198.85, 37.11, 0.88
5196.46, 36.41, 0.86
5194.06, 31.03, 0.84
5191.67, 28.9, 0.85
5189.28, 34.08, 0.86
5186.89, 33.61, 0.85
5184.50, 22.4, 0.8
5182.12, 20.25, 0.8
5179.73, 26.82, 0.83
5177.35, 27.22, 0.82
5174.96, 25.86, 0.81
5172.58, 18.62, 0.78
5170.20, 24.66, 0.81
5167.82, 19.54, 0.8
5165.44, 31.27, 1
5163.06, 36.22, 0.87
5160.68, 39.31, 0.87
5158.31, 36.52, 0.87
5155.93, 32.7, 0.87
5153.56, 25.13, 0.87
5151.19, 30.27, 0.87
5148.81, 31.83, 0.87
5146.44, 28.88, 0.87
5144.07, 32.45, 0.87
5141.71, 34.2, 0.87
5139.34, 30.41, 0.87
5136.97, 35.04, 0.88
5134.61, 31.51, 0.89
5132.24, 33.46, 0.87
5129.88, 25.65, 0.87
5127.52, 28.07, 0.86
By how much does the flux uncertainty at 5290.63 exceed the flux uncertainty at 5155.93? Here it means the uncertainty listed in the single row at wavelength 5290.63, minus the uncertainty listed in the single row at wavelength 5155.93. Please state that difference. 0.10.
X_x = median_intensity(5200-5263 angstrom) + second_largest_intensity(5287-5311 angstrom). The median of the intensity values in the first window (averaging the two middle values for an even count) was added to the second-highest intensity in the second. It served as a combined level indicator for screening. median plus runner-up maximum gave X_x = 92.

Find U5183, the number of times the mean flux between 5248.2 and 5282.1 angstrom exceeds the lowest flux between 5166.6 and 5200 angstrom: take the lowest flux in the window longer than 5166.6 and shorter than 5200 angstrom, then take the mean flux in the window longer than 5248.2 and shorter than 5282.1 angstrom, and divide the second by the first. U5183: 2.1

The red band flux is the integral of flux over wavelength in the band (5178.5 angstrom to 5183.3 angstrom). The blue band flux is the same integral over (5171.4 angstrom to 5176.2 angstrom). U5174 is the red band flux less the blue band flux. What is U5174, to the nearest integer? 6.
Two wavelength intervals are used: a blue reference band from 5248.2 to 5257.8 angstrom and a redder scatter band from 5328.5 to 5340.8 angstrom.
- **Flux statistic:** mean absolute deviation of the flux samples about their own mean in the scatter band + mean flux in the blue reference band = 47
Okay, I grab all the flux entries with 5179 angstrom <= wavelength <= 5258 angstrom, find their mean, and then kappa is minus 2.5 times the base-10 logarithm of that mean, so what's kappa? -3.91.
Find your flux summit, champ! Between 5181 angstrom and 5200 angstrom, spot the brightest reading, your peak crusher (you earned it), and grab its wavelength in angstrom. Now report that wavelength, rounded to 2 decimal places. 5198.85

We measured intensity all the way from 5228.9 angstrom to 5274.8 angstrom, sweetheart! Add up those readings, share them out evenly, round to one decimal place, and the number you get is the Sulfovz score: 40.8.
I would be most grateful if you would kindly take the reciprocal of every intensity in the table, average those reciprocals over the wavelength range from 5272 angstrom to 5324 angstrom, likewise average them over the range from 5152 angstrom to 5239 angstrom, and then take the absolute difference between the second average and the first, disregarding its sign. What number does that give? 0.011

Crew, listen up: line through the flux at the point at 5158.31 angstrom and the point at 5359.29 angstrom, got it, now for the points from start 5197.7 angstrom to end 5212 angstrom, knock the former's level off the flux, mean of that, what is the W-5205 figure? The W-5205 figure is -13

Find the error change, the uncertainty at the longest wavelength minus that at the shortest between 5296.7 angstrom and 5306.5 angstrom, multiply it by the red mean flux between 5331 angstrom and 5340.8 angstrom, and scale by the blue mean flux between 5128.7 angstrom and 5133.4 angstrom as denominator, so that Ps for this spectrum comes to 0.063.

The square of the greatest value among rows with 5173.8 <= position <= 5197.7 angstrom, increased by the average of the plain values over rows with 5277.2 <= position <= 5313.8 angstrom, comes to 1372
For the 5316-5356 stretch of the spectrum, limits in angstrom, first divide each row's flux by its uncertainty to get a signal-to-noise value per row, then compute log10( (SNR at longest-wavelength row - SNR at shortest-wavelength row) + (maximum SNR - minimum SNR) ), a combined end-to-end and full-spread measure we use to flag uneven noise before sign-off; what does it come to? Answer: 1.2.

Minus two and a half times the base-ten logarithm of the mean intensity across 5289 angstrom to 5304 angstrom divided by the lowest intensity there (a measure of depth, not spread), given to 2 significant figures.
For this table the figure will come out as -0.31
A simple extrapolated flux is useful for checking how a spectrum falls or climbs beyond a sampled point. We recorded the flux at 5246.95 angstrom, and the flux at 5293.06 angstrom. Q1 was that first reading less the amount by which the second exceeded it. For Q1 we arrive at 22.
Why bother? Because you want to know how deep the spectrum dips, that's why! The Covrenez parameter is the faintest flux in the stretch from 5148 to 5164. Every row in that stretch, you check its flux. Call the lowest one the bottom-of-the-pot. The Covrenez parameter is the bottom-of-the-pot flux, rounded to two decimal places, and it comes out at 25.13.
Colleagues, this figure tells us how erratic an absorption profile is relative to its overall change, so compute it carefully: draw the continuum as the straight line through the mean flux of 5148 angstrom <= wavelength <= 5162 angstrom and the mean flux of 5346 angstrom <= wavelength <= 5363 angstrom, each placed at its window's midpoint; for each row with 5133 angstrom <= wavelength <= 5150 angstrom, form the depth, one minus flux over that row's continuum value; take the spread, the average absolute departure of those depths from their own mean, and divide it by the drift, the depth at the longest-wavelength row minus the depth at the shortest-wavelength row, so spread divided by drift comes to 1.8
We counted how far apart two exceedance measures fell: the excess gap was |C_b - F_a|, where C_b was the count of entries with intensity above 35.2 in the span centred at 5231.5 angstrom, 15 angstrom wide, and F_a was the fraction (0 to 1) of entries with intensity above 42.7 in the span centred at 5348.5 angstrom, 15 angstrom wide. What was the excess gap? 5.2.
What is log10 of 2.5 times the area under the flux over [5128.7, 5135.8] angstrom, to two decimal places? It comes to 2.73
